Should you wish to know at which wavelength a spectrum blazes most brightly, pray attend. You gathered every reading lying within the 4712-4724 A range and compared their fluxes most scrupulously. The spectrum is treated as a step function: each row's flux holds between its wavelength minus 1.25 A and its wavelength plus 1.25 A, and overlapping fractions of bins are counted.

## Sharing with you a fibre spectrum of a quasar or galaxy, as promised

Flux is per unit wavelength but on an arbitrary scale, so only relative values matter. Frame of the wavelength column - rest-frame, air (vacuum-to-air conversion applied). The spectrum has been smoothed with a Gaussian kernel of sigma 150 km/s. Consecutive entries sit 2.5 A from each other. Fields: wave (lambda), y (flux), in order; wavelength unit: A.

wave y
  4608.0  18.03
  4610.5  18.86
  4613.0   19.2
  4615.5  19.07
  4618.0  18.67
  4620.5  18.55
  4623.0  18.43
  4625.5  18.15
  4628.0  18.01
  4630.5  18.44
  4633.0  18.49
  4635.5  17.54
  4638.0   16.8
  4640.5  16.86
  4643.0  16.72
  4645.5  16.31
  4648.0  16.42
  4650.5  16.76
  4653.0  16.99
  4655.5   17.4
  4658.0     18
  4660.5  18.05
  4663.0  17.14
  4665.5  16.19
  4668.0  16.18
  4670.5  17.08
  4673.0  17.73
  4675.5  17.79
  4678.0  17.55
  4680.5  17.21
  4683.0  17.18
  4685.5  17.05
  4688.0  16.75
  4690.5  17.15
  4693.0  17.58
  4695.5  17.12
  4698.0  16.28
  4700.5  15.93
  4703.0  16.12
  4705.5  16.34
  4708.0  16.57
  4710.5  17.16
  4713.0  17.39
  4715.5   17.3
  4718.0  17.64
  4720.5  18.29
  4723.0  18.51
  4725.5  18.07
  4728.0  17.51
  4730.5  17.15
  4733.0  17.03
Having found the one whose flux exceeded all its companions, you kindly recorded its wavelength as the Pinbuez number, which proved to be 4723.0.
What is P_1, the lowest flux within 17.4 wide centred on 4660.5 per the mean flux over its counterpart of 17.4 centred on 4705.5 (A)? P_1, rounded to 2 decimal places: 0.98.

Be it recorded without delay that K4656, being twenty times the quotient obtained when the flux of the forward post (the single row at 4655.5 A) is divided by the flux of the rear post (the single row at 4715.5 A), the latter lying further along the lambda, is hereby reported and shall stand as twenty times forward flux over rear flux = 20.1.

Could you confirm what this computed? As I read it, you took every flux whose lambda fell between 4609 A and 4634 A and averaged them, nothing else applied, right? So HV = 18.6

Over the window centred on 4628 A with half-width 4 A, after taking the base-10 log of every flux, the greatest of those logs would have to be 1.27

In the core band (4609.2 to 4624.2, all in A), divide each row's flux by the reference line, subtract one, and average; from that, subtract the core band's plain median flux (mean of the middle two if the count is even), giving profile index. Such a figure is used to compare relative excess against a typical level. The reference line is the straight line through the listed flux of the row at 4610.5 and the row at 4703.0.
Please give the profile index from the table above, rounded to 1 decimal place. -18.8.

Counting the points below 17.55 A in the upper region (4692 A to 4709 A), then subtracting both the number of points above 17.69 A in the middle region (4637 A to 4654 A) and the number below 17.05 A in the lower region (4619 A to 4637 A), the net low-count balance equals 6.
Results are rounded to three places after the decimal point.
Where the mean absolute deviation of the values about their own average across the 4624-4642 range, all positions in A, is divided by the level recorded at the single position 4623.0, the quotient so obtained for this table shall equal 0.032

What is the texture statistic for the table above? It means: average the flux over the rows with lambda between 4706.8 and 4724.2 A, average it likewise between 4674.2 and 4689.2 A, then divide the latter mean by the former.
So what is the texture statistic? 0.983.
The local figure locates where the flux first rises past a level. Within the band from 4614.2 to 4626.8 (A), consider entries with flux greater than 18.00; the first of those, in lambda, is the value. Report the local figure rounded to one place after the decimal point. 4615.5 A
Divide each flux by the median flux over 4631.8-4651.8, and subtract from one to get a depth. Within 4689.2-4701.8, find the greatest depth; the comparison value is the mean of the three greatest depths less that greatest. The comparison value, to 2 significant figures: -0.031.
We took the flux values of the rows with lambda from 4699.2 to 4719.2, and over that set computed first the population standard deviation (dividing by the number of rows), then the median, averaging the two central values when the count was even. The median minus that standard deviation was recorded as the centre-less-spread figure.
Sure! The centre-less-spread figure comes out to 16.3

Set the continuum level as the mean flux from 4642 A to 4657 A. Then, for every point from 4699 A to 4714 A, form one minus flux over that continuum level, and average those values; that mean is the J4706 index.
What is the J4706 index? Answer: 0.01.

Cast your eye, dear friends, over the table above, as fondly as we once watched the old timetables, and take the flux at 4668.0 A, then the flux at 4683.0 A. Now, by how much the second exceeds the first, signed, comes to 1.0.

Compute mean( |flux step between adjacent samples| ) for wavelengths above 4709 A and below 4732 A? 0.36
